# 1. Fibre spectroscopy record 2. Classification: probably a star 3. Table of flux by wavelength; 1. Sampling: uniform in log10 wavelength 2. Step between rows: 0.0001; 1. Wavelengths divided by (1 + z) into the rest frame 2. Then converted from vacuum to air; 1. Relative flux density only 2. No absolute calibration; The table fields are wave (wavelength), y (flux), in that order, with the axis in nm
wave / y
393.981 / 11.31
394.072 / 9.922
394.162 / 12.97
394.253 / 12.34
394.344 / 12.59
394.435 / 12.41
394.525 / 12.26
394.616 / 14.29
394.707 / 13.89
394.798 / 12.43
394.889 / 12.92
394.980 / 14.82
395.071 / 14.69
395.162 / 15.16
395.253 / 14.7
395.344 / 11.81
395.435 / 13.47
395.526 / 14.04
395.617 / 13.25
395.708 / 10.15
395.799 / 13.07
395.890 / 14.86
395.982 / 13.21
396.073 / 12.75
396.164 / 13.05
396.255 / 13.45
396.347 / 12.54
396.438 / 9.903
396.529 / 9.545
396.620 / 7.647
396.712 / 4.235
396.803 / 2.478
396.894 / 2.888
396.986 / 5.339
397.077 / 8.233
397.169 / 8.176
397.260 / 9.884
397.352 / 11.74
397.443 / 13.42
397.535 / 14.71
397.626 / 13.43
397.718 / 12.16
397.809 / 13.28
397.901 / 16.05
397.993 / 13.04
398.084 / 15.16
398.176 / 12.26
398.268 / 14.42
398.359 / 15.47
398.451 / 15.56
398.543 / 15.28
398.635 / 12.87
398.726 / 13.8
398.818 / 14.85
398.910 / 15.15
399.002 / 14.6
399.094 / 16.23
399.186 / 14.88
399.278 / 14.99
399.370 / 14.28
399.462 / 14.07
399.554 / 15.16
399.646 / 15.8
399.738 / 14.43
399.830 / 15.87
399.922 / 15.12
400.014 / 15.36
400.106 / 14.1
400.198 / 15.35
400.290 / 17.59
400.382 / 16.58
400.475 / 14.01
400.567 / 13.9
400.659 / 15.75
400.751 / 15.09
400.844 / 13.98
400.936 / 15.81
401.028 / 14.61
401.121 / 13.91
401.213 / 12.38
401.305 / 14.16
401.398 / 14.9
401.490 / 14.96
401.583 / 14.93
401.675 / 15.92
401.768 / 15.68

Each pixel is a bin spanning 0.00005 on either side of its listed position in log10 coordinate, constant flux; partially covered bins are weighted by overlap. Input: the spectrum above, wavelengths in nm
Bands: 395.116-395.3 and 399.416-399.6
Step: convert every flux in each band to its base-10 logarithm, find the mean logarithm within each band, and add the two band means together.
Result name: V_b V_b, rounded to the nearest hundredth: 2.34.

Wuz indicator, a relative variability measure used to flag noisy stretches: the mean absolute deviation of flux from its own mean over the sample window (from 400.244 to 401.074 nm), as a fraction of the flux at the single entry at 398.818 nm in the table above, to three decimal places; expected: 0.070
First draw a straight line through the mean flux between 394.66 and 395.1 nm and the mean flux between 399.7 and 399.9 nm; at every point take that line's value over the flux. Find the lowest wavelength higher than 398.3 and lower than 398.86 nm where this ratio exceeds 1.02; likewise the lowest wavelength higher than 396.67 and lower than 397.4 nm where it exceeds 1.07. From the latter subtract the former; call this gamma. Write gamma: -1.92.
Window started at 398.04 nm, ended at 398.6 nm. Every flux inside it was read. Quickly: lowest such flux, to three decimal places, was 12.260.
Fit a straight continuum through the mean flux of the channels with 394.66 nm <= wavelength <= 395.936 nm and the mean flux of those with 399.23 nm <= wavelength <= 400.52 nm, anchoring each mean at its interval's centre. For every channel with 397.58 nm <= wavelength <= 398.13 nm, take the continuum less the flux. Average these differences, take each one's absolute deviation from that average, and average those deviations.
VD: 1.1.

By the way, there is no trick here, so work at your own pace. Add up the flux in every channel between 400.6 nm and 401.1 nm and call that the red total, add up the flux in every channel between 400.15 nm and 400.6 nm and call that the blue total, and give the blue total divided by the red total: 1.03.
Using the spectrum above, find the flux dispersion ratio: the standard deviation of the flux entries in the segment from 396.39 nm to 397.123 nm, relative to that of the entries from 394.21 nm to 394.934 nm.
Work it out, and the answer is 3.8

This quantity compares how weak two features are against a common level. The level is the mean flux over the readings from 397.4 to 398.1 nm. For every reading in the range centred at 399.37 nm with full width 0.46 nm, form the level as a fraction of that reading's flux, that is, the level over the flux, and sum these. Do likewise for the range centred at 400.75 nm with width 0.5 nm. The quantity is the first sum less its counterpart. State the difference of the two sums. 0.06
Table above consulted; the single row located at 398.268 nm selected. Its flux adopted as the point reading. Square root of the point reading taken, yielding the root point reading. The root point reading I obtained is 3.80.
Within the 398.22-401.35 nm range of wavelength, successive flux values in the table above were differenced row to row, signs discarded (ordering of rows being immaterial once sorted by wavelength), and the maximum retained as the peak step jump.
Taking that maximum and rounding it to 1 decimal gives 2.6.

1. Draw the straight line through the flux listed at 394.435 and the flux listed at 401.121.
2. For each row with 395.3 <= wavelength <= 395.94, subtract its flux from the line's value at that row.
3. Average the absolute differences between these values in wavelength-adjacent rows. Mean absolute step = 1.8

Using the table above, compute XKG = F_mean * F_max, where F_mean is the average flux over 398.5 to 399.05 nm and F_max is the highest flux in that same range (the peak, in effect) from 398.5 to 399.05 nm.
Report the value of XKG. 220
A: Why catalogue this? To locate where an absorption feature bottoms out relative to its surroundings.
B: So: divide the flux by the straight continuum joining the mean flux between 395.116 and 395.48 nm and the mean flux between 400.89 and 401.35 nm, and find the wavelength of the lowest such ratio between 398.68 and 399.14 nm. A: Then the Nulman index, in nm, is 398.726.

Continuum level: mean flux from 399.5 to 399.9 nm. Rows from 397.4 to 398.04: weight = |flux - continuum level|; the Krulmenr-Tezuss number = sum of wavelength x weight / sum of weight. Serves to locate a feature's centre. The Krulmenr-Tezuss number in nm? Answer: 397.73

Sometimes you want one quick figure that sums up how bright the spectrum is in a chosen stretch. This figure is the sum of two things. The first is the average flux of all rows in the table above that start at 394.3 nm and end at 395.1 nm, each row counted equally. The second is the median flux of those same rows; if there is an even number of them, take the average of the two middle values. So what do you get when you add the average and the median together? 26.3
